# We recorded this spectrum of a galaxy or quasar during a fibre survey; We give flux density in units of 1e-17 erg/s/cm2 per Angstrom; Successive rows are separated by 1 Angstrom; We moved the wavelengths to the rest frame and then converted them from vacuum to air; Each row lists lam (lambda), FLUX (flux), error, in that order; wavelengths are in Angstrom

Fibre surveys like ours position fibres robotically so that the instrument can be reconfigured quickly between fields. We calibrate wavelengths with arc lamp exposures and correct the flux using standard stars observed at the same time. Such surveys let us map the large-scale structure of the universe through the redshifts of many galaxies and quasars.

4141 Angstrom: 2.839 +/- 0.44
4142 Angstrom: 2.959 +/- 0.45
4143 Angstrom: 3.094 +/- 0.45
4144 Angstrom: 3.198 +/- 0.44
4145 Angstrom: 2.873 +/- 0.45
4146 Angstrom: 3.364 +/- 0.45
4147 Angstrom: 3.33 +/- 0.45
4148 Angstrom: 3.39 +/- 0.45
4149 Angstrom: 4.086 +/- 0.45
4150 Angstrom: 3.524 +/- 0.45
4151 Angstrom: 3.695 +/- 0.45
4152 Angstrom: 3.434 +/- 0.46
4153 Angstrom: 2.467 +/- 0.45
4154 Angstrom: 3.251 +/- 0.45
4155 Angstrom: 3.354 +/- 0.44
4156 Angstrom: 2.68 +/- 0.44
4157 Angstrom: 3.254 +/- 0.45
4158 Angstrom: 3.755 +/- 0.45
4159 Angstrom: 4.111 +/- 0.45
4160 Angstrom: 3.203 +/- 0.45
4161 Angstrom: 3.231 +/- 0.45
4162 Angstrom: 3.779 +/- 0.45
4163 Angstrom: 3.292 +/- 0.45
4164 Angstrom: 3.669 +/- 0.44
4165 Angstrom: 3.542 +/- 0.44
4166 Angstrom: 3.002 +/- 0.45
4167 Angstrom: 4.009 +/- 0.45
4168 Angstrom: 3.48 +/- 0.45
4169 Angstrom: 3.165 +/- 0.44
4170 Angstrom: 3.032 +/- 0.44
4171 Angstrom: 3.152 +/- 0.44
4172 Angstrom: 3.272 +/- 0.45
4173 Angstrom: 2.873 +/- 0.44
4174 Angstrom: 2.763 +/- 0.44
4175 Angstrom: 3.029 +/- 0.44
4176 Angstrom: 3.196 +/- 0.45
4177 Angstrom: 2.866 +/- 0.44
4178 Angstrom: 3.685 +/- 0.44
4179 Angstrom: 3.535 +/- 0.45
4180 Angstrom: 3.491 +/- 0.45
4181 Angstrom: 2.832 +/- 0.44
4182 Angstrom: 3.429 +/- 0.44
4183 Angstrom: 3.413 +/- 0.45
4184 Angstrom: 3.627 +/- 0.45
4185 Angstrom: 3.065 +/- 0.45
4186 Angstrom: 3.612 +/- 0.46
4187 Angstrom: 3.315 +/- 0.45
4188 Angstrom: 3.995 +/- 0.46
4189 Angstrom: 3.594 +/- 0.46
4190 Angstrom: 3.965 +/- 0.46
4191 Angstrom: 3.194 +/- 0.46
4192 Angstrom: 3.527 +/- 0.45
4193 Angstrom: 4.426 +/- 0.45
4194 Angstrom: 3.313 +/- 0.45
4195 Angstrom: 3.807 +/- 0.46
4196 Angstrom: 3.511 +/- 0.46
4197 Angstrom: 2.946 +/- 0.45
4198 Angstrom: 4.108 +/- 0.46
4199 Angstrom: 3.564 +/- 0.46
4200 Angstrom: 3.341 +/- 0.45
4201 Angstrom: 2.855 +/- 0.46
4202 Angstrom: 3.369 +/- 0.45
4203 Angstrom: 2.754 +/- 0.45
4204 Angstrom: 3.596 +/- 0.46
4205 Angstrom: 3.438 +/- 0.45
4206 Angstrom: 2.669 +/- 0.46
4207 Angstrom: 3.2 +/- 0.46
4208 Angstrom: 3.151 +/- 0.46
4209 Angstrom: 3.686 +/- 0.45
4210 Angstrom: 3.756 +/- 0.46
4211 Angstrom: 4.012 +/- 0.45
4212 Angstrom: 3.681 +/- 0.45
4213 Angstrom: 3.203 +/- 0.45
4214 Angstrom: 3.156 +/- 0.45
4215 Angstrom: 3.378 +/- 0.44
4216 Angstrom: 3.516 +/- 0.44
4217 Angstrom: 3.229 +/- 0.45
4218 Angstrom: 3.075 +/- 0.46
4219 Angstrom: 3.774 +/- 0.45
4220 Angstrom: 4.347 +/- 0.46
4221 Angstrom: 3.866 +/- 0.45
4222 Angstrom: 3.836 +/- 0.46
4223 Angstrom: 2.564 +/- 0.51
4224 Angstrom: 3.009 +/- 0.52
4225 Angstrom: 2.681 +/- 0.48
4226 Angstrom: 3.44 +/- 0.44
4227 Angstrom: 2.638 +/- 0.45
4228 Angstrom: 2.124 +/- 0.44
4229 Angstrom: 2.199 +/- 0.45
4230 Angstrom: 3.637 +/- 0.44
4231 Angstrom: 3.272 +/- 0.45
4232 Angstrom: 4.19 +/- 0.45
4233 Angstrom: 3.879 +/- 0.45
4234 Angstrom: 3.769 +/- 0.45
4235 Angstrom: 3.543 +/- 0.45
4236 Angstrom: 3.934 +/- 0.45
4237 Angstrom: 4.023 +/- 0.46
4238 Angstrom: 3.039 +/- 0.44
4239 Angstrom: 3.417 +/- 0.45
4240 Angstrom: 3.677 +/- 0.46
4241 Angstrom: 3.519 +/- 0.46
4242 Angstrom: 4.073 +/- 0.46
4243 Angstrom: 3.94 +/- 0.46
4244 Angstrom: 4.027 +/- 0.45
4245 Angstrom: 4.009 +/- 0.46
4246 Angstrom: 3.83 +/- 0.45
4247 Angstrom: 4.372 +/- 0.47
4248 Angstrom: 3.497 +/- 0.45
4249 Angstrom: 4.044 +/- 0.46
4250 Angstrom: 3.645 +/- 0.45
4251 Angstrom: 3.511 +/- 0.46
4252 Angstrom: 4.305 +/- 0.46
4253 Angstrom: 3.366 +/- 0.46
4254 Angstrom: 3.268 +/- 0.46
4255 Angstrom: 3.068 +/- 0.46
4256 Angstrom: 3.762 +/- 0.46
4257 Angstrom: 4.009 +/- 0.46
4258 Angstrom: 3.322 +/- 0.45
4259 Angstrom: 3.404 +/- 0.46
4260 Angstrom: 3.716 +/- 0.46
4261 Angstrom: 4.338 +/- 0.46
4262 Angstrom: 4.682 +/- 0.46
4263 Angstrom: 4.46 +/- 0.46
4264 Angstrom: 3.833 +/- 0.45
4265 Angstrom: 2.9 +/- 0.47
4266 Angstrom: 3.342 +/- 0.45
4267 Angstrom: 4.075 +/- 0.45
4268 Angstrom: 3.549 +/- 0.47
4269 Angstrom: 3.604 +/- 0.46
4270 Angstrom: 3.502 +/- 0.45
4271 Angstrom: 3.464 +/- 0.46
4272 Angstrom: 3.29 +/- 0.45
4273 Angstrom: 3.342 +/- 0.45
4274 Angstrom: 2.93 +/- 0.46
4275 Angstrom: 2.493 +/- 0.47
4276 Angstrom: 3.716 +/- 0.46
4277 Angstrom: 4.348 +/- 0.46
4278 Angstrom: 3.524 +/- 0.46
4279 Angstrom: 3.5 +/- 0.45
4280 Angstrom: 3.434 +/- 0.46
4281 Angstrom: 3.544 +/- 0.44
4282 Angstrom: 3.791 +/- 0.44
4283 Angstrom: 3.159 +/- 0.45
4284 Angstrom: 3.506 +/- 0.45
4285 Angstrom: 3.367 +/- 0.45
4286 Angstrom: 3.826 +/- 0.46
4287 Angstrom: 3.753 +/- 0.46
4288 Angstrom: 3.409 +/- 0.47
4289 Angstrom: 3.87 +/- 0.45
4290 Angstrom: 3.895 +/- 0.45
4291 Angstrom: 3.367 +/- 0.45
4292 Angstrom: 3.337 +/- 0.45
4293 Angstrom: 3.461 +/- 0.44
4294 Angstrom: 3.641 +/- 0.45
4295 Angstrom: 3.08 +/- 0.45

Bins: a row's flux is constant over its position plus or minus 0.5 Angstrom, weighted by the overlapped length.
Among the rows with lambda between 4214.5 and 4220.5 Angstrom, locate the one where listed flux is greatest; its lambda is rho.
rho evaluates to 4220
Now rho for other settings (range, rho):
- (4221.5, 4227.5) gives 4222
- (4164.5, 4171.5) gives 4167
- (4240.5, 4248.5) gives 4247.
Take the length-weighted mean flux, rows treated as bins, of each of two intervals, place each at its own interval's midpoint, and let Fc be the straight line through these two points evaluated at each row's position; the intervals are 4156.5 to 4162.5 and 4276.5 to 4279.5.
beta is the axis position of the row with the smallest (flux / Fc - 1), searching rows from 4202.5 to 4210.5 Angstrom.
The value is 4206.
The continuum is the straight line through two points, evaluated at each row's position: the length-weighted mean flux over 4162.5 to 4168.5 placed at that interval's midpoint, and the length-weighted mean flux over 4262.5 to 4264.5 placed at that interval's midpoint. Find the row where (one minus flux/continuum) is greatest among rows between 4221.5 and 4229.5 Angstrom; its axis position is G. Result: 4228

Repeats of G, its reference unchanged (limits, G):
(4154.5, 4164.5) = 4156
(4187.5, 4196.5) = 4191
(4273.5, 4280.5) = 4275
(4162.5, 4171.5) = 4166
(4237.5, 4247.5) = 4238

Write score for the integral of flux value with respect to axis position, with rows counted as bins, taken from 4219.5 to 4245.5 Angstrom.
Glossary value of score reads 90.7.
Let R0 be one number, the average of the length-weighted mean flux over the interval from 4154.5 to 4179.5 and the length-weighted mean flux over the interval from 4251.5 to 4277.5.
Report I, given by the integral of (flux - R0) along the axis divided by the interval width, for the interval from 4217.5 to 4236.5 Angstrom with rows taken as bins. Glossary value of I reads -0.11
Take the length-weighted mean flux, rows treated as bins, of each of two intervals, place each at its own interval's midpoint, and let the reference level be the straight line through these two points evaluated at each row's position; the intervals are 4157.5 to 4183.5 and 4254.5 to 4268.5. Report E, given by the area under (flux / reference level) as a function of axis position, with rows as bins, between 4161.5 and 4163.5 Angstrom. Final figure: 2.14 Angstrom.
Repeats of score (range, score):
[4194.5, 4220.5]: 89.1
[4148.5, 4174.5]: 87.1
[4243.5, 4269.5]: 97.9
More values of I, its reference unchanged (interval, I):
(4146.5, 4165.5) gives -0.04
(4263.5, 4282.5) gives 0.02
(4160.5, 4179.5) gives -0.17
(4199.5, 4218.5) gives -0.15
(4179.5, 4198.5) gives 0.07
